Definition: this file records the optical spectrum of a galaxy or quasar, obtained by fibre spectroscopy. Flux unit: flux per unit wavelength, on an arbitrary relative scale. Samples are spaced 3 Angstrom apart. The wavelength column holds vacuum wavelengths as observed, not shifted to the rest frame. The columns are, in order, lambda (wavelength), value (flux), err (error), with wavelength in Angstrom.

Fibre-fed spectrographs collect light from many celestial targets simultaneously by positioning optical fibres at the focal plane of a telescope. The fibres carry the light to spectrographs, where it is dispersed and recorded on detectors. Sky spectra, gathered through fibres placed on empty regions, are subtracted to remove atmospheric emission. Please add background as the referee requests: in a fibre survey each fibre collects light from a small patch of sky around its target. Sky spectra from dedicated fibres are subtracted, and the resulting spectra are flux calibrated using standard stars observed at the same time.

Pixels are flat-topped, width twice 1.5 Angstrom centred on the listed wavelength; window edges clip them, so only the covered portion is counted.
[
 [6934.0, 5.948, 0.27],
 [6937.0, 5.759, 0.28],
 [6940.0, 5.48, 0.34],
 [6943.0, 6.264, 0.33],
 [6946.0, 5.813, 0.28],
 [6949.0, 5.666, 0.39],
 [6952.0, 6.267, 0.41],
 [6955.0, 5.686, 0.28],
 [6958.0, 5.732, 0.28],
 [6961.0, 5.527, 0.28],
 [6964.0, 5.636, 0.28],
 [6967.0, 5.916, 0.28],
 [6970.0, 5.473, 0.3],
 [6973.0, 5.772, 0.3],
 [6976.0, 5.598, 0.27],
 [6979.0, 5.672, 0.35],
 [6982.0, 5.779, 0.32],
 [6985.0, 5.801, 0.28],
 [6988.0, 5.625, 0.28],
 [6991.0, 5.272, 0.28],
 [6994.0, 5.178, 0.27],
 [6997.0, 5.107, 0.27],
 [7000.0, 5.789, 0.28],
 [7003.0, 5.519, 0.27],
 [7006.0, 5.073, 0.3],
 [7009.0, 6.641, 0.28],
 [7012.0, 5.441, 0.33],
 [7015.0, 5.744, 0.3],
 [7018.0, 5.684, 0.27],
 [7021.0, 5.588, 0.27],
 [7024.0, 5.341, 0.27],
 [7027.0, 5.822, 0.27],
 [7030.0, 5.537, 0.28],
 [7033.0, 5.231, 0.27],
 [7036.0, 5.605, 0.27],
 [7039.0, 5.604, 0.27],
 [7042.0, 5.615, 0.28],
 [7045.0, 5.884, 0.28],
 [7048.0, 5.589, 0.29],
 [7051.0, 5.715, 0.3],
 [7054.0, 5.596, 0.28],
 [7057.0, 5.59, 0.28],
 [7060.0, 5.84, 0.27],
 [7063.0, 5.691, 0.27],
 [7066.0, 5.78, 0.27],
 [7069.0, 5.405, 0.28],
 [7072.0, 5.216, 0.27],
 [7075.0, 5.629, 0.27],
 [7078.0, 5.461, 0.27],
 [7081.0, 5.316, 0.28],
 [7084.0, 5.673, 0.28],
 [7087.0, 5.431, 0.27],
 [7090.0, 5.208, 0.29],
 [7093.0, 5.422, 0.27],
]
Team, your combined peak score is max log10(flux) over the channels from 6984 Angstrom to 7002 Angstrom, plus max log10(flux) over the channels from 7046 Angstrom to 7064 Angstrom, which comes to 1.53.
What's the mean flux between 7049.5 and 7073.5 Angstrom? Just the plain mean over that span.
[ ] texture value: 5.60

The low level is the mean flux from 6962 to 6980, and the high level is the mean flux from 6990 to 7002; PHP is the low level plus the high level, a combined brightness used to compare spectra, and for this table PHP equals 11.0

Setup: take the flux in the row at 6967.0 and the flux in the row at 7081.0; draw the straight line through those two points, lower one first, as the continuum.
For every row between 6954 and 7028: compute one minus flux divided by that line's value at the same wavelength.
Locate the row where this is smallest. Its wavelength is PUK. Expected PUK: 7009.0 Angstrom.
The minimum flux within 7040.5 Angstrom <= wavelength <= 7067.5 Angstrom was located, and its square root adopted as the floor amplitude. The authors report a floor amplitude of 2.36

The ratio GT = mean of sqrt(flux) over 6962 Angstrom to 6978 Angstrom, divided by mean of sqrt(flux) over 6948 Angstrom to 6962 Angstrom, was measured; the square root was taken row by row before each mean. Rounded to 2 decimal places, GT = 0.99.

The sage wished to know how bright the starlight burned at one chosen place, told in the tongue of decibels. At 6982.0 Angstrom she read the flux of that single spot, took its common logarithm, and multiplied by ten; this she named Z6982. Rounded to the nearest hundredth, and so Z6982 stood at 7.62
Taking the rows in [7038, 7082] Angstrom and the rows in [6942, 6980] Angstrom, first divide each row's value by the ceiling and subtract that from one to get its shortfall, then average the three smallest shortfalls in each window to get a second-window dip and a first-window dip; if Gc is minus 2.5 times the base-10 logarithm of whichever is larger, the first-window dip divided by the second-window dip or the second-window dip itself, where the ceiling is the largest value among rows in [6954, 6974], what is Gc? 4.7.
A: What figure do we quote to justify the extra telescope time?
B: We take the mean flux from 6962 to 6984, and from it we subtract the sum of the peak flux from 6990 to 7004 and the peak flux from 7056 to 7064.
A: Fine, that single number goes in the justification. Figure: -5.94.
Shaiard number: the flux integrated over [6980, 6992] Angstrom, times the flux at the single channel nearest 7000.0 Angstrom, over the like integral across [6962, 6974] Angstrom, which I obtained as 5.7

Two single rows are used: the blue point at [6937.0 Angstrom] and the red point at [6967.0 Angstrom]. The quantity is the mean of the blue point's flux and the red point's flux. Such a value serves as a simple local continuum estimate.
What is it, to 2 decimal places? 5.84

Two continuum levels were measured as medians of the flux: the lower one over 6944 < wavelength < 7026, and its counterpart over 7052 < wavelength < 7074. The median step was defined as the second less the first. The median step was -0.070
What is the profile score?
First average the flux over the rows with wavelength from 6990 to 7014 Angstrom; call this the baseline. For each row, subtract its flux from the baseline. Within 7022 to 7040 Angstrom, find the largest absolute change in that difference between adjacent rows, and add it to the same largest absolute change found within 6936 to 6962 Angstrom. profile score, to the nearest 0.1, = 1.3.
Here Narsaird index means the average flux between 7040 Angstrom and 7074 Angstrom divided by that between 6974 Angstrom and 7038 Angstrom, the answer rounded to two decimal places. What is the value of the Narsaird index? 1.01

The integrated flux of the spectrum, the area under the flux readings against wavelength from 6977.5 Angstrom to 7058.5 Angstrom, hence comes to 453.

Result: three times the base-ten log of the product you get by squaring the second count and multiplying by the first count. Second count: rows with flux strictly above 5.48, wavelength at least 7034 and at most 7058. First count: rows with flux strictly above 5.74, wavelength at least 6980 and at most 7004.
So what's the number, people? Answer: 6.8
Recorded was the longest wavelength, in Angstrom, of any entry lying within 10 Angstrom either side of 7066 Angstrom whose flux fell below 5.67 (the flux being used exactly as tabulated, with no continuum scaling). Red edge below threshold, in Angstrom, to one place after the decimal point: 7075.0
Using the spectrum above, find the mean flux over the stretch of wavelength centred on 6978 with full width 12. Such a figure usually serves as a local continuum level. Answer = 5.71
